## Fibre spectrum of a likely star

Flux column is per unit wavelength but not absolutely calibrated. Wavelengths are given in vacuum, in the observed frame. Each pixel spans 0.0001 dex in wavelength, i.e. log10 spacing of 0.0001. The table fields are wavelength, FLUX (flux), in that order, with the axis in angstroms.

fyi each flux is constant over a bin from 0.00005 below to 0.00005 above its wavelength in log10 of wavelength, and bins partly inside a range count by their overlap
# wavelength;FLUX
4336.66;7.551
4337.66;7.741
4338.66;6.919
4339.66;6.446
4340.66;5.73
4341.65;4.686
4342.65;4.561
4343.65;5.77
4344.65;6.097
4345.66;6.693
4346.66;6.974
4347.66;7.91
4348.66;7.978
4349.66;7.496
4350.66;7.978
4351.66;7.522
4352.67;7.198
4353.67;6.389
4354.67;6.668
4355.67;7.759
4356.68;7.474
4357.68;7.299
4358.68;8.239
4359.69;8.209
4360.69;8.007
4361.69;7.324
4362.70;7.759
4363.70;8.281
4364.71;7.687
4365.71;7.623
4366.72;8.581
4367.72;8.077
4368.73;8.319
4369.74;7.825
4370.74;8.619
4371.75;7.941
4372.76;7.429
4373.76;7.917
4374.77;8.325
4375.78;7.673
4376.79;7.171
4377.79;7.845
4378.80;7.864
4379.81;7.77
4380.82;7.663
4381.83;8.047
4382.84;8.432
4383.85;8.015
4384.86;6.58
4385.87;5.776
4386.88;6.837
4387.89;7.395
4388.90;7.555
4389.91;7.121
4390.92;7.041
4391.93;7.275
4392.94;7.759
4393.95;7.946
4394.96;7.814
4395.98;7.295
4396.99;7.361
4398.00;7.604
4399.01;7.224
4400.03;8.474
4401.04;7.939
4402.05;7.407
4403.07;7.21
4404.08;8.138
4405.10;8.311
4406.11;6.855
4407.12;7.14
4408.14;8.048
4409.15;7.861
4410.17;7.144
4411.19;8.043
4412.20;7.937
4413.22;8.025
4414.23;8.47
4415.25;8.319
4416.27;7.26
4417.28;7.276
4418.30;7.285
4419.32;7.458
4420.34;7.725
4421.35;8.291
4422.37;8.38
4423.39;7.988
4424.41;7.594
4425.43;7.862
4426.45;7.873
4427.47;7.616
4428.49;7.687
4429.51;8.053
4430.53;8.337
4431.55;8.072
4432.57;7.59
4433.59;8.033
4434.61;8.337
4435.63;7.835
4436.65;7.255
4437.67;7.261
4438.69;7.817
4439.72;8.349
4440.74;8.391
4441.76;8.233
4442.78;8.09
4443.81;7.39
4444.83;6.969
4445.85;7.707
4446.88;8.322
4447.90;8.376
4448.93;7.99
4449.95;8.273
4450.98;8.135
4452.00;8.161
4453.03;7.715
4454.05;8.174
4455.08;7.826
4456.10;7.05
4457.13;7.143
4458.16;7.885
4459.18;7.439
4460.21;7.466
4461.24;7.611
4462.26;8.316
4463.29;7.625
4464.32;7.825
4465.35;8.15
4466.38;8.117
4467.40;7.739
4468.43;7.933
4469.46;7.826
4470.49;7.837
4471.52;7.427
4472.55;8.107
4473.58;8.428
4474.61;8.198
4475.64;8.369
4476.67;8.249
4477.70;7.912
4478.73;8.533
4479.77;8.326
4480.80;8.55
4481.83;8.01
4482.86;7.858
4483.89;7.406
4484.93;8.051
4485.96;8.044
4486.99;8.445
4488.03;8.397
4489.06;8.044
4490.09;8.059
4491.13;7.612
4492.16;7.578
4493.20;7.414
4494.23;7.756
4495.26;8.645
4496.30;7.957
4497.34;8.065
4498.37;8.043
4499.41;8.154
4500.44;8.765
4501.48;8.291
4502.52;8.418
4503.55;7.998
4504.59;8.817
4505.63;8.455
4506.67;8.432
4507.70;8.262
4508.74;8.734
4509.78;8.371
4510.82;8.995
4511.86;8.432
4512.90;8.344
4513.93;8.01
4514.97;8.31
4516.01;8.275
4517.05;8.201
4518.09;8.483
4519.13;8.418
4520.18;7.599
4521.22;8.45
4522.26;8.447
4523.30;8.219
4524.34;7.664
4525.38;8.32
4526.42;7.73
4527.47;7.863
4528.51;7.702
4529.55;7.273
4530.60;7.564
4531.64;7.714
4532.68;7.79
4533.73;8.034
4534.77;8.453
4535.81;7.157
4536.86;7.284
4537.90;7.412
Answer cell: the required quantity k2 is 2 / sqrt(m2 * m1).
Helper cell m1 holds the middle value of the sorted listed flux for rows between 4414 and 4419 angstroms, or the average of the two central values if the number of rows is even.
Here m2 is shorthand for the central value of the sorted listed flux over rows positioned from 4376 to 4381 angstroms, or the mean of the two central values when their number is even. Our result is 0.266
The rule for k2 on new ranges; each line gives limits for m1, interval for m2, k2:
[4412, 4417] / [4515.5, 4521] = 0.245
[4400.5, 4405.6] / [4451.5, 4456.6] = 0.254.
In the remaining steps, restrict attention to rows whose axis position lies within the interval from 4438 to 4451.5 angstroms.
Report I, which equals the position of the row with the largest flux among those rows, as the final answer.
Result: 4440.74 angstroms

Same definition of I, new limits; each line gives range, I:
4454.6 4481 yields 4480.80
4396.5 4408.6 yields 4400.03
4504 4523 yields 4510.82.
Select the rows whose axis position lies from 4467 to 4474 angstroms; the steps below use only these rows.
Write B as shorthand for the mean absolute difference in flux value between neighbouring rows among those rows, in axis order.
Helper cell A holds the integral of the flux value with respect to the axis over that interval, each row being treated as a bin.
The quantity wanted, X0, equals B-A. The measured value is -54.9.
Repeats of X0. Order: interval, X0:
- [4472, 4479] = -57.4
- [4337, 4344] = -41.4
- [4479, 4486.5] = -60.0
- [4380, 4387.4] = -53.6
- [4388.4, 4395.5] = -53.0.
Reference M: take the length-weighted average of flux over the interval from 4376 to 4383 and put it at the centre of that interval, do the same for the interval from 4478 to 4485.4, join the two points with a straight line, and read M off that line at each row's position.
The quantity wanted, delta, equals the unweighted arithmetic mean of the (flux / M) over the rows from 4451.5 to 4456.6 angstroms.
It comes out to 0.97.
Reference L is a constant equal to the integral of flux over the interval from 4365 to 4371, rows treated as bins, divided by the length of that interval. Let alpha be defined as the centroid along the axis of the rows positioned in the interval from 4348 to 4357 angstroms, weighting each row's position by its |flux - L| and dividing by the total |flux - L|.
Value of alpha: 4353.4 angstroms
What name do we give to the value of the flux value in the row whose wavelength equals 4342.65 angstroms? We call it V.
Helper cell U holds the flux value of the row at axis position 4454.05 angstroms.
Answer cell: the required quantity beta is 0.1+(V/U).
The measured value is 0.66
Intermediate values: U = 8.174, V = 4.561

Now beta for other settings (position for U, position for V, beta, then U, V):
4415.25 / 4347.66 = 1.05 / 8.319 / 7.91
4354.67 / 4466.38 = 1.32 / 6.668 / 8.117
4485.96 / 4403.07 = 1.00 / 8.044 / 7.21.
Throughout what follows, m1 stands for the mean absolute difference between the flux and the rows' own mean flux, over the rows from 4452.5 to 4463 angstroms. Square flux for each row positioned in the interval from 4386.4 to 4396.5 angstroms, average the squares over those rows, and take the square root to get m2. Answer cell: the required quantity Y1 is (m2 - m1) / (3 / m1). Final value 0.76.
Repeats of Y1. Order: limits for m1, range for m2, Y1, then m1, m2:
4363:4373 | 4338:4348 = 0.67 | 0.34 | 6.26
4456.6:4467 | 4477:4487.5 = 0.78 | 0.30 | 8.12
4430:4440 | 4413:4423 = 0.85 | 0.34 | 7.86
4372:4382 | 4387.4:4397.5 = 0.55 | 0.23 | 7.46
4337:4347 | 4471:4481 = 1.96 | 0.79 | 8.22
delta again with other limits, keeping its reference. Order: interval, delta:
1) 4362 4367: 1.03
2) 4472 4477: 1.02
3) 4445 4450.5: 1.02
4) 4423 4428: 0.98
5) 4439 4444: 1.01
